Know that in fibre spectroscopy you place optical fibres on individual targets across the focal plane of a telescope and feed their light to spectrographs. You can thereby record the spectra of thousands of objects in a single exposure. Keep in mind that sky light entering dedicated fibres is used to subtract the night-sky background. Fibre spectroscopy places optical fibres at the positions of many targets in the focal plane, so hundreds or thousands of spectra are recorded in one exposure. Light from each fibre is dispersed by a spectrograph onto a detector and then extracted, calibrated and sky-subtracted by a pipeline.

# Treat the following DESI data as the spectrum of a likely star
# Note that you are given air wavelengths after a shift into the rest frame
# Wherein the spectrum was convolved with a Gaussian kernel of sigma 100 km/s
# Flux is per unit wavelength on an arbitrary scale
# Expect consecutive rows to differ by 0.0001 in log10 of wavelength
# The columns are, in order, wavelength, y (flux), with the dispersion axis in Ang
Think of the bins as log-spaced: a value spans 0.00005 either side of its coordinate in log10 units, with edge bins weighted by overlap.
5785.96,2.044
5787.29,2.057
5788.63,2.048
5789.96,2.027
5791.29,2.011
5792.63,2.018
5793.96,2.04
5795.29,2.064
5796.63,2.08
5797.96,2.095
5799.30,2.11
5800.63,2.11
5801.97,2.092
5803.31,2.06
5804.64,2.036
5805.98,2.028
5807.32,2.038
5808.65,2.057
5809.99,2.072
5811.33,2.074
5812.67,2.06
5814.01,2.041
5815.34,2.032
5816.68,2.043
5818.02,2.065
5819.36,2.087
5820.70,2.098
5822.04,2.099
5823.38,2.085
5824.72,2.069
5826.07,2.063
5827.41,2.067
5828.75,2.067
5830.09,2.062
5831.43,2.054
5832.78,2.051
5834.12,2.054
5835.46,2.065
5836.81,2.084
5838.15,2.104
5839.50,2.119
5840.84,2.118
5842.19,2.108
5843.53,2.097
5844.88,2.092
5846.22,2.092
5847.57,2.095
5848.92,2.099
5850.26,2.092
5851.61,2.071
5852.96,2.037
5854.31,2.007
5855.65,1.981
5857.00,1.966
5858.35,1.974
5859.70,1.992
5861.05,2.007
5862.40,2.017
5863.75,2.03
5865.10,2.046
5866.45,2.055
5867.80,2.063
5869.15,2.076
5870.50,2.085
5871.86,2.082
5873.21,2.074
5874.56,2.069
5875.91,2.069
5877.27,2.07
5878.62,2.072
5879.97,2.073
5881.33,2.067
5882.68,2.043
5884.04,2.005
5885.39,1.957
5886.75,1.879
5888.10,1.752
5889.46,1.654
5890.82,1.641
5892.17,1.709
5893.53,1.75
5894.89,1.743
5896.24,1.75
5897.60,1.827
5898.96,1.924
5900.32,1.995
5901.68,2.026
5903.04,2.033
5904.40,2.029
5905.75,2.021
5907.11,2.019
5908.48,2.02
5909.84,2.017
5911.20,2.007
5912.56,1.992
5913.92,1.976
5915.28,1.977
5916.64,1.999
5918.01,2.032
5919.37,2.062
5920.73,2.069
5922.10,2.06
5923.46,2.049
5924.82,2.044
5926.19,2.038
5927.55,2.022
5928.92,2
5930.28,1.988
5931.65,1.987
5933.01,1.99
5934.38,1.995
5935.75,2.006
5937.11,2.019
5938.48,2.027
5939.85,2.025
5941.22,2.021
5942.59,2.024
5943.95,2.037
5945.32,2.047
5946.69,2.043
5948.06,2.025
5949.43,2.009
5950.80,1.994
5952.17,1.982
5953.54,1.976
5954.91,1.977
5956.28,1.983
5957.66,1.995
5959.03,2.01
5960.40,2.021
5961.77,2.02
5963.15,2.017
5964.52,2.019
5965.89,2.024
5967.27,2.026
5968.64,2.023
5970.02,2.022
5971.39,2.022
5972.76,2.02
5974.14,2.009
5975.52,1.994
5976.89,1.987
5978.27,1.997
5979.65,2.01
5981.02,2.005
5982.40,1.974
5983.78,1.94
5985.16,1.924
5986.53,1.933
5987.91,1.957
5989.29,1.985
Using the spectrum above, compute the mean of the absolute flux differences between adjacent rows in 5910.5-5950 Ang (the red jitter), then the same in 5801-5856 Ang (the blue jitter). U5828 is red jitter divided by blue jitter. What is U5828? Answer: 0.9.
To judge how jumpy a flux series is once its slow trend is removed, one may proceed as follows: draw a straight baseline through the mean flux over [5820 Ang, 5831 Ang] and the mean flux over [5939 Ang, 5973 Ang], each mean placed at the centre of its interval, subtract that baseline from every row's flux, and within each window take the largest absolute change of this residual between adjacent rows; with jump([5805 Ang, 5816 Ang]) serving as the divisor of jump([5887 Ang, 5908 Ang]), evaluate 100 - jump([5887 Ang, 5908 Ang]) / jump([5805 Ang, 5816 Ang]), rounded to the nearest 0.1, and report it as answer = 95.0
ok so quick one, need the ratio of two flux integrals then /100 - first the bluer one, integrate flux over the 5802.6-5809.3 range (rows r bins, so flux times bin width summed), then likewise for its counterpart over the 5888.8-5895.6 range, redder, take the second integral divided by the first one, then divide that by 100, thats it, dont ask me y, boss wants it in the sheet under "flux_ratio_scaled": 0.0084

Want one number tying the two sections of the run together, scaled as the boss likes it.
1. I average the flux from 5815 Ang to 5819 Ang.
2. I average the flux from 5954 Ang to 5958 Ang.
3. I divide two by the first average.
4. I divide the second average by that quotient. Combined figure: 2.03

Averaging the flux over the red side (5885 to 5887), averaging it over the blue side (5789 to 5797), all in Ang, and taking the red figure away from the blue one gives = 0.12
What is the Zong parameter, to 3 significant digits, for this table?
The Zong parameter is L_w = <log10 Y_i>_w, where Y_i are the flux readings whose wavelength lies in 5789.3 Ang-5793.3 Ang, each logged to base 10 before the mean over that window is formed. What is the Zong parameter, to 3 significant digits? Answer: 0.305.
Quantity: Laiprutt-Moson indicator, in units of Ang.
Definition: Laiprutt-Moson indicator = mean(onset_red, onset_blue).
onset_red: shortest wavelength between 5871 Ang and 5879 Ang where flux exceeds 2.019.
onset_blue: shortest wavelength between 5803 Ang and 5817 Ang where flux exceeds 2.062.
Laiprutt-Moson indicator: 5840.9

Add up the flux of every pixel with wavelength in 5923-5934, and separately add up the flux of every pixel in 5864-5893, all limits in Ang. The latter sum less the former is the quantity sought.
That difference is 25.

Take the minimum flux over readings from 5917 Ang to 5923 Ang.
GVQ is 2.032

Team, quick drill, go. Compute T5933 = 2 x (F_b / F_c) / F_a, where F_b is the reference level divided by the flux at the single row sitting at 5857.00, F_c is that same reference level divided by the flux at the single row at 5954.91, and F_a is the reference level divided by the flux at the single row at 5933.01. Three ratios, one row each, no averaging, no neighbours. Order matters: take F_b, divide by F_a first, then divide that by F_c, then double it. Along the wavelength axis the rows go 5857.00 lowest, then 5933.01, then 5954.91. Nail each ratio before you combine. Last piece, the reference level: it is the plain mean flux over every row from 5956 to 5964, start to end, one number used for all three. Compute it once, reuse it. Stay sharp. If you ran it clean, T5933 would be 1.99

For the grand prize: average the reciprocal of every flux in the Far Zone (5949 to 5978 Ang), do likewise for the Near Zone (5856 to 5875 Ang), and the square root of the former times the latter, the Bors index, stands 0.495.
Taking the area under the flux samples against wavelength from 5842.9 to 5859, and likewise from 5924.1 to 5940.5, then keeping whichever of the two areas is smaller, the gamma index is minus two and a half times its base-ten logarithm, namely -3.80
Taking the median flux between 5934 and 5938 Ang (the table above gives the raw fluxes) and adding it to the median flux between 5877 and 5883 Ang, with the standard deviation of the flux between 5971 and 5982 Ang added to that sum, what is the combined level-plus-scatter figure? 4.088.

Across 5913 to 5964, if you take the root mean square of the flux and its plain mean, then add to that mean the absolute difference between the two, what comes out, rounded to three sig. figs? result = 2.01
